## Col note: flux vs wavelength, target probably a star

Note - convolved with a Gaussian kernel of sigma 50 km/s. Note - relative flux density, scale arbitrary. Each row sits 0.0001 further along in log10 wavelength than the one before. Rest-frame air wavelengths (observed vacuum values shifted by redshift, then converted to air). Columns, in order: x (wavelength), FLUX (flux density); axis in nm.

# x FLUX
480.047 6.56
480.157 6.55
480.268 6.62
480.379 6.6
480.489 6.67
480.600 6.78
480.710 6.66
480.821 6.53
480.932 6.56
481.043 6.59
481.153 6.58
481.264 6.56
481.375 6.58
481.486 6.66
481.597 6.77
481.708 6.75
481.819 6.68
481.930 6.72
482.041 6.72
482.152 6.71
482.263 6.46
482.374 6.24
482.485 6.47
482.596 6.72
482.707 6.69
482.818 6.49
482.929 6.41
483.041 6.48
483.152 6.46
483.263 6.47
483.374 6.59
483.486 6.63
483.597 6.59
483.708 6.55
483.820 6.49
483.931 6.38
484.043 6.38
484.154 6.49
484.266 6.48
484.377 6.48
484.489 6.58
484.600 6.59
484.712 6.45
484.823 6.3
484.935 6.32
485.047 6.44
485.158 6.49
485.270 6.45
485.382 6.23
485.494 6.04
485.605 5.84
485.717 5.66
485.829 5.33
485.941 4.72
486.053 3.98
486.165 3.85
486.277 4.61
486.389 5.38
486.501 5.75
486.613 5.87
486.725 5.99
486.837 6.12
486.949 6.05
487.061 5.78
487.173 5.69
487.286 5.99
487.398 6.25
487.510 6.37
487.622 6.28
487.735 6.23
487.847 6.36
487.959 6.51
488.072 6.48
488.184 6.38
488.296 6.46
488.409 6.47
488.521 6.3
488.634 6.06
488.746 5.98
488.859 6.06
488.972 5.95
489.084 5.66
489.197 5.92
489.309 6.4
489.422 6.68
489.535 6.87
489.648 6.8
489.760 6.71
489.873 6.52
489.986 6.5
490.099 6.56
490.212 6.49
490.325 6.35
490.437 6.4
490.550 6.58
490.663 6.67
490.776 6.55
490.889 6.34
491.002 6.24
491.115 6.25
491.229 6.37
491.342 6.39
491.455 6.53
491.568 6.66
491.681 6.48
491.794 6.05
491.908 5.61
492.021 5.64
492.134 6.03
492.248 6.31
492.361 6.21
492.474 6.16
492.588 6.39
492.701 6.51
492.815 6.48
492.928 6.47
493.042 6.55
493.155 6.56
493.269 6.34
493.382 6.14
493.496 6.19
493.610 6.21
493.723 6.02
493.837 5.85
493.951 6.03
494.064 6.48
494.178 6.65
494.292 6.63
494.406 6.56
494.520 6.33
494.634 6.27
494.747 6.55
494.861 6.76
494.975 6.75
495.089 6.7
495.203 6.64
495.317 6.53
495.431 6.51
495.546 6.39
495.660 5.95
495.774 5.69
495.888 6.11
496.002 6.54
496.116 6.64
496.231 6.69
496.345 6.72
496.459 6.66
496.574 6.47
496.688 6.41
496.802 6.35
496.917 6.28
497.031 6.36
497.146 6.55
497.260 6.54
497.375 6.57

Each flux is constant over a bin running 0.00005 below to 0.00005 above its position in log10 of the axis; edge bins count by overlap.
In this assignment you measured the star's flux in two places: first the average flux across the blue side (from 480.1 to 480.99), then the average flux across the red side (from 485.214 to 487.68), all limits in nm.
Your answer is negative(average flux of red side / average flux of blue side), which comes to -0.85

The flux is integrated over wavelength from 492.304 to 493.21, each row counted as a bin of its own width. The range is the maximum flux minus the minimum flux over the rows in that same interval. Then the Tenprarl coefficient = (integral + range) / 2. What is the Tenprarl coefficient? 3.11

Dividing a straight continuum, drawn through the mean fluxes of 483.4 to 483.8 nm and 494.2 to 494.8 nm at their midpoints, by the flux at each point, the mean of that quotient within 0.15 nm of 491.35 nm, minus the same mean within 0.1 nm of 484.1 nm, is -0.01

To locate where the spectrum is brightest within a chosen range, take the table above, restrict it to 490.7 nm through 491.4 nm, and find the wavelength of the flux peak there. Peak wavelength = 490.776 nm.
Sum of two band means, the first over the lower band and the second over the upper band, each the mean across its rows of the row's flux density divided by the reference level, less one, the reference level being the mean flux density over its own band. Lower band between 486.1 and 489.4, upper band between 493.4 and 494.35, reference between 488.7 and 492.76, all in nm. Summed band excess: -0.07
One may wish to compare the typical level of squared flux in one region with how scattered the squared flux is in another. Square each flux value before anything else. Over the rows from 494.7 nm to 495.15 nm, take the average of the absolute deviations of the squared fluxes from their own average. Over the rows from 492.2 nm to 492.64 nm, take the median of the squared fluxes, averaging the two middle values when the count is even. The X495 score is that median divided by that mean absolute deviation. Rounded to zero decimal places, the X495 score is 42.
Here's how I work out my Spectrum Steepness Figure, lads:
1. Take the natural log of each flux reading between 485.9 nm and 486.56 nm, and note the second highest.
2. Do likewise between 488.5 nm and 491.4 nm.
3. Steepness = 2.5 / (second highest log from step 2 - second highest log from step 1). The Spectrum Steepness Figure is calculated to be 11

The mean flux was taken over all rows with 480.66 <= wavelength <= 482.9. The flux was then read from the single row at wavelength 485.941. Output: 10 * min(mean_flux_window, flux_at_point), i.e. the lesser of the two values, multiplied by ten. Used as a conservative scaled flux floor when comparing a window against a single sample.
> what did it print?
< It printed 47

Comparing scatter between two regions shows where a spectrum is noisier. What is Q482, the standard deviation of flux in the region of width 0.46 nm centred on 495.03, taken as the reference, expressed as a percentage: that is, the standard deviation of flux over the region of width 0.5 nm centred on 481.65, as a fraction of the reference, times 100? 97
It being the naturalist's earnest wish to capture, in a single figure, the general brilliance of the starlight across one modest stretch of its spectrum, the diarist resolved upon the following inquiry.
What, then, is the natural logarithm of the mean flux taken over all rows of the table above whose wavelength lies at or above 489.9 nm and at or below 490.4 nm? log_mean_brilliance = 1.87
